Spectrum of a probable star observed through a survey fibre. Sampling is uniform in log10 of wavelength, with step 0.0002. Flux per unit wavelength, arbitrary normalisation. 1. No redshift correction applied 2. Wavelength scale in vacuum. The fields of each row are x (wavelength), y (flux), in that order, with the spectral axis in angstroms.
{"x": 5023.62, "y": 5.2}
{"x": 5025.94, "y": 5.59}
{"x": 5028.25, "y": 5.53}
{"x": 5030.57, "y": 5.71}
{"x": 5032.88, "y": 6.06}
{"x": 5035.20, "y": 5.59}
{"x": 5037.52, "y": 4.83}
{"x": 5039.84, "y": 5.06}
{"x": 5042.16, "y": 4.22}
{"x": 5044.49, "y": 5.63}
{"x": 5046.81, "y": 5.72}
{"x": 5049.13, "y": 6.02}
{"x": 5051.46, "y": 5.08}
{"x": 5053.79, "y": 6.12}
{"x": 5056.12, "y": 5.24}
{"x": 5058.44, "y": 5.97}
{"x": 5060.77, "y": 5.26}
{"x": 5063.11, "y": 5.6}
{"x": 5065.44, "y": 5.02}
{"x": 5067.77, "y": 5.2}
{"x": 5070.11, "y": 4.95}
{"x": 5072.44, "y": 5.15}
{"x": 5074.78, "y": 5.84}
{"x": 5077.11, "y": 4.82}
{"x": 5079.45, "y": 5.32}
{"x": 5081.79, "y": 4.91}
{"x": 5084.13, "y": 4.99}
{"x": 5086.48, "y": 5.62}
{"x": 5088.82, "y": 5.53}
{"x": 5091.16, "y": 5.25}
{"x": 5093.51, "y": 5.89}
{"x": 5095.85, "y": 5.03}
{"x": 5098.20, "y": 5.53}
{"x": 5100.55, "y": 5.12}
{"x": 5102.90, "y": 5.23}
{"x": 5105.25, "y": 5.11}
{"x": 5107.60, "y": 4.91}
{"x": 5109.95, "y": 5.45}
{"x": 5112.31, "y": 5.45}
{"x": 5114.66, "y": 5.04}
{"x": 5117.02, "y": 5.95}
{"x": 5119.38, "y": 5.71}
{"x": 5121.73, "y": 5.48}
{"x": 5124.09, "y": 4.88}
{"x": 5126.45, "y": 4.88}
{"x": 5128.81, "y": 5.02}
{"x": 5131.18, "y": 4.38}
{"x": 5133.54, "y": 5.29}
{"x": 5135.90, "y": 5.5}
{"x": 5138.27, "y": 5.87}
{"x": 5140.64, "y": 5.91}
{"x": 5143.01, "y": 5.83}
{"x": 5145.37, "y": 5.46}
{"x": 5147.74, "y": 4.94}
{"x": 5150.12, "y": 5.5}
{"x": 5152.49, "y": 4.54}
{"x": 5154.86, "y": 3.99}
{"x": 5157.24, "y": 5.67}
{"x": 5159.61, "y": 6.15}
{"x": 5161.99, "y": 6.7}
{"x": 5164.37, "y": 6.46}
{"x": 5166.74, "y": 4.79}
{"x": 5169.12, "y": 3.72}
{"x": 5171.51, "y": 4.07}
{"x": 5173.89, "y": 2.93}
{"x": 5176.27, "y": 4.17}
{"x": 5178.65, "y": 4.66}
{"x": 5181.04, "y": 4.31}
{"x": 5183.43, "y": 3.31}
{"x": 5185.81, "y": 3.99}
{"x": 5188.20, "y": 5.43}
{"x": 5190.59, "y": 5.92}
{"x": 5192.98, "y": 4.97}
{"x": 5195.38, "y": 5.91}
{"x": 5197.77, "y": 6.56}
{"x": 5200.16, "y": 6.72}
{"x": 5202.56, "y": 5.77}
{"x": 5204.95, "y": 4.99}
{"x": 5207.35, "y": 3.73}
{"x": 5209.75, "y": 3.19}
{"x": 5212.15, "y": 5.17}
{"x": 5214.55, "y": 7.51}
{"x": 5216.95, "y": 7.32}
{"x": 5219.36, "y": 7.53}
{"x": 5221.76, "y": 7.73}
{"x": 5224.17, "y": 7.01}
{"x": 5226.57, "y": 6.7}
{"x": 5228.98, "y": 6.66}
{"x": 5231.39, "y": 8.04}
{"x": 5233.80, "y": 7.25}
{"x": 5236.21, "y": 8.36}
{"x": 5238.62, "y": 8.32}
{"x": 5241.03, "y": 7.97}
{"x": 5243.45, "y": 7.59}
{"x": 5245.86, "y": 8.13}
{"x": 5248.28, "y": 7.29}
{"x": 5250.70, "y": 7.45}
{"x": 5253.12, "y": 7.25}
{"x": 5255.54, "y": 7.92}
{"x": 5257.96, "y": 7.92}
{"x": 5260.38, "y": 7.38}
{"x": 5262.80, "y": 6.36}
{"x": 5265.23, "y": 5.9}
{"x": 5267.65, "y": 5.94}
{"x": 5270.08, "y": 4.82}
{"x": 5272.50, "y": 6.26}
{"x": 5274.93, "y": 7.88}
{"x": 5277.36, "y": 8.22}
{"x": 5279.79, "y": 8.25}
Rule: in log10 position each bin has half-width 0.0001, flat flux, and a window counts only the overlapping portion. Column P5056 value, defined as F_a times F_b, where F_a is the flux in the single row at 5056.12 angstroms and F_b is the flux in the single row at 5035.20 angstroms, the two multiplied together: 29.3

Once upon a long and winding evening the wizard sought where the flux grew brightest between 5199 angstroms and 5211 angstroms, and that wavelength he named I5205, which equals 5200.16 angstroms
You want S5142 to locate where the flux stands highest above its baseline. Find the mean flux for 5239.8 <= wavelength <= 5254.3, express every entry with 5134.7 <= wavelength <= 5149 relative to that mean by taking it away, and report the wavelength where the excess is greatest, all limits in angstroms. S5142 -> 5140.64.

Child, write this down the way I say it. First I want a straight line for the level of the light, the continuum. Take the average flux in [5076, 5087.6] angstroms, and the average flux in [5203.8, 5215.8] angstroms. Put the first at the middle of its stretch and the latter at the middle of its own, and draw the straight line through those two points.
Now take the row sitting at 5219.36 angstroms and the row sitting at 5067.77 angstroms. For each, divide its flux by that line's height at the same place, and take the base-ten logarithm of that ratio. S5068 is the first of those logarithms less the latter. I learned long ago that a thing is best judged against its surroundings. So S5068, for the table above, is 0.18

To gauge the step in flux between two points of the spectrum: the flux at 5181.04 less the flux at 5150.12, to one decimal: -1.2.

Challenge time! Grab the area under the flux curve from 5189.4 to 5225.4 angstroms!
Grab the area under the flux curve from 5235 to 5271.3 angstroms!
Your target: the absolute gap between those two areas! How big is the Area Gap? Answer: 47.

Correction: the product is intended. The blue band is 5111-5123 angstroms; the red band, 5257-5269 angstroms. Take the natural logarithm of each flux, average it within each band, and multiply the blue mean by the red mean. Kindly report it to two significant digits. 3.2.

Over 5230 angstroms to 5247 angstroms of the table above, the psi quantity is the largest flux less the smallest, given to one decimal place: 1.1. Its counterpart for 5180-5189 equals 2.1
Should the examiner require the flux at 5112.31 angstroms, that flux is 5.45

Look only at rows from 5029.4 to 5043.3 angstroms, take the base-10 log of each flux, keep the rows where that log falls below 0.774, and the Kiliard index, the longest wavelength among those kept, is 5042.16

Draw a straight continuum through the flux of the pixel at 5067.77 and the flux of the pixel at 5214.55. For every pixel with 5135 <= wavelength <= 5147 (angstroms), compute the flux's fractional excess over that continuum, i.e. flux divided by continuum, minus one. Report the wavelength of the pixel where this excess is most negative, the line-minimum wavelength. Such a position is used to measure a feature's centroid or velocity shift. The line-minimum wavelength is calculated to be 5145.37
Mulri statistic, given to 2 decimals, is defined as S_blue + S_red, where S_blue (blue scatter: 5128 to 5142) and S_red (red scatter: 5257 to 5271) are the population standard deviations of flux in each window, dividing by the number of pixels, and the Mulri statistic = 1.54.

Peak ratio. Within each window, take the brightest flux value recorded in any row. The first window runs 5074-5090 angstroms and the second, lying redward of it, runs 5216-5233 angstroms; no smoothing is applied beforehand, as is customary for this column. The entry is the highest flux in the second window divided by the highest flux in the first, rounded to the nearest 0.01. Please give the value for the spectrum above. 1.38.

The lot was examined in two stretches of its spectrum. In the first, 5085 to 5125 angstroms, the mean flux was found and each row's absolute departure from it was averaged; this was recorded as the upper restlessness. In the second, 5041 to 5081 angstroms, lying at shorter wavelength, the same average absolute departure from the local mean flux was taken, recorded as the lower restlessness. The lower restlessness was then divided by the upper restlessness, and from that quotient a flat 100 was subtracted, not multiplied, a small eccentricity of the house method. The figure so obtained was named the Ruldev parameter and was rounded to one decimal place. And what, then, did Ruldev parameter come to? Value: -98.6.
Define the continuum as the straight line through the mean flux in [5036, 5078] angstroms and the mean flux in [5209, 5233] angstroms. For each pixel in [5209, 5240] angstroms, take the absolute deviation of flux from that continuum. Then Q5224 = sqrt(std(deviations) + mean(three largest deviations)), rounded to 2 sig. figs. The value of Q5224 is 1.7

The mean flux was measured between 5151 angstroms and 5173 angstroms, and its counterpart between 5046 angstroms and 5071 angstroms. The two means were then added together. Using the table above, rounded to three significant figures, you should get 10.6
